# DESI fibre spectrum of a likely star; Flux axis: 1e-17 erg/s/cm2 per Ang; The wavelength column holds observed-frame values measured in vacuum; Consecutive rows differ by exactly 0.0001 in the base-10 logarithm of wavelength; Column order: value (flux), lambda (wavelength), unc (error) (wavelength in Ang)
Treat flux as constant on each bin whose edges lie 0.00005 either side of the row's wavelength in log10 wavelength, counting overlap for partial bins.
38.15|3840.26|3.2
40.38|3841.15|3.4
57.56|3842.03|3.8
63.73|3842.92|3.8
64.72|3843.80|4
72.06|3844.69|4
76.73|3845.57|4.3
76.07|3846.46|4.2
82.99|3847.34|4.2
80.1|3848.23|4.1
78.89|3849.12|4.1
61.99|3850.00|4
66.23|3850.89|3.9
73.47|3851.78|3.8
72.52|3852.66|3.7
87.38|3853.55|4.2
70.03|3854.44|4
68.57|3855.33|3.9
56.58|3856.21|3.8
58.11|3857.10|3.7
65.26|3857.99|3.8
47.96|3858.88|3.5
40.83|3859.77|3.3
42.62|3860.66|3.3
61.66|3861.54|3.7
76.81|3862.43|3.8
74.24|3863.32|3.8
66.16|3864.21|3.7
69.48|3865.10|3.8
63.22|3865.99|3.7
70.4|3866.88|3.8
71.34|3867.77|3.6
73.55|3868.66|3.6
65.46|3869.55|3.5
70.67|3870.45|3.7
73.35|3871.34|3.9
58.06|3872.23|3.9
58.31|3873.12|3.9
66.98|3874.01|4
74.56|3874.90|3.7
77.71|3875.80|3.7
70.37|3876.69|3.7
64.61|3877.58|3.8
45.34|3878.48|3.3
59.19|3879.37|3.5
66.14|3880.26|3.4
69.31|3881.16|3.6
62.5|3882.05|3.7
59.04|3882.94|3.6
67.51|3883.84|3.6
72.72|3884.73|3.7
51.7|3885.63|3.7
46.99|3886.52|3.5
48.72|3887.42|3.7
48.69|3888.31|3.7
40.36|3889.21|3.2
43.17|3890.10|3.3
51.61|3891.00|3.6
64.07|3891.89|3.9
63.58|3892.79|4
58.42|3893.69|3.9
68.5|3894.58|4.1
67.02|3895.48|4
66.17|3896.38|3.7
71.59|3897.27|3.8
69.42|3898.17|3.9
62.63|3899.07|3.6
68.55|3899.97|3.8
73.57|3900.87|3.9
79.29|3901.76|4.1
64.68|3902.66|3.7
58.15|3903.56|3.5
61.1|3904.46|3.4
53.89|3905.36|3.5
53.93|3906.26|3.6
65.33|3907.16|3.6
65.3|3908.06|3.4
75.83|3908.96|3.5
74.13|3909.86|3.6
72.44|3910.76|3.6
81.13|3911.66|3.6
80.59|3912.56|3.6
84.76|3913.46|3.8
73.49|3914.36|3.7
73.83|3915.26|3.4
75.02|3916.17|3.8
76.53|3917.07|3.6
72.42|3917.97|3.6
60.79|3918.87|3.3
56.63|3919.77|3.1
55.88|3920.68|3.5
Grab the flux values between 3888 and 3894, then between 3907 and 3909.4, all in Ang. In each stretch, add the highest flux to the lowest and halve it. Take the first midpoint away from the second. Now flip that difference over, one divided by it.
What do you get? 0.05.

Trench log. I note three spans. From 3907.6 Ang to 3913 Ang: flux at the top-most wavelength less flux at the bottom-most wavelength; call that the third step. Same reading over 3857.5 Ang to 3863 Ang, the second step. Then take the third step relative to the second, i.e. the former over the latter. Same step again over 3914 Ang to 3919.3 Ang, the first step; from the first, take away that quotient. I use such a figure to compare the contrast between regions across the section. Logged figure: -14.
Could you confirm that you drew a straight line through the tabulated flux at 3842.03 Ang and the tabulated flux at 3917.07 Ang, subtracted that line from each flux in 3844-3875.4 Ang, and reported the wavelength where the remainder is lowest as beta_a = 3859.77 Ang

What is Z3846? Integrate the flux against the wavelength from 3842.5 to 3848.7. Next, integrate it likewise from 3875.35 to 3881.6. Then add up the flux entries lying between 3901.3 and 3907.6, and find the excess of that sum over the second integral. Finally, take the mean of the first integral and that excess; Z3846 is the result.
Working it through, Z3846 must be 245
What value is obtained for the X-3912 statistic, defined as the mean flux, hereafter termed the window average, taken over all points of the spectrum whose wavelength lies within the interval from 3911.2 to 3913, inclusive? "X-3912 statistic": 80.9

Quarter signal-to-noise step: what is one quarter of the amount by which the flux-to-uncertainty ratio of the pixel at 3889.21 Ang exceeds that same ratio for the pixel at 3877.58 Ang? -1.1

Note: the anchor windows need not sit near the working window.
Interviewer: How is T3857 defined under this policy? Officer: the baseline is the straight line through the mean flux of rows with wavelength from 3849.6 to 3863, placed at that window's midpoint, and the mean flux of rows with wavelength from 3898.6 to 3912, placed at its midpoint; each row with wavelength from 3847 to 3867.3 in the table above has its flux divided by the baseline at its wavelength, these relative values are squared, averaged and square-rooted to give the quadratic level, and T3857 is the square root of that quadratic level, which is 1.03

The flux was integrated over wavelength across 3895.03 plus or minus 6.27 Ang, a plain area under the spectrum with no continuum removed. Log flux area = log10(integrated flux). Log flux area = 2.89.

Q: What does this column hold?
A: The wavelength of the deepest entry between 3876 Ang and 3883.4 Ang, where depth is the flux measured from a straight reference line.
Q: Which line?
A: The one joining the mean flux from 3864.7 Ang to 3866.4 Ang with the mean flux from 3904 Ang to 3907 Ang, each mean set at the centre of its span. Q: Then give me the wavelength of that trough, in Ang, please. 3878.48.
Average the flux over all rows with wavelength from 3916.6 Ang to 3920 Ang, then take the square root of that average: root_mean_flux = 8.2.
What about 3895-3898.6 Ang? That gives 8.3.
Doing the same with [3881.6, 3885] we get 8.1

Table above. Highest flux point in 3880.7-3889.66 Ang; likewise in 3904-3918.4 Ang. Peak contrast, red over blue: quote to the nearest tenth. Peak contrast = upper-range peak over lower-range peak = 1.2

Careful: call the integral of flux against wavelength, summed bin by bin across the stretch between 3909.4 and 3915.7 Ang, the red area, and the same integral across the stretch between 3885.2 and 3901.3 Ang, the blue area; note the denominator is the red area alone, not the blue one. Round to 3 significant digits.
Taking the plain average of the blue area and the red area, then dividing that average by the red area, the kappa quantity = 1.48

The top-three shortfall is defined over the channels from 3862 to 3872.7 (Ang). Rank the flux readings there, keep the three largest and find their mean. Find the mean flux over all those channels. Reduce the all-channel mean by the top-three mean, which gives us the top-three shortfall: -5.5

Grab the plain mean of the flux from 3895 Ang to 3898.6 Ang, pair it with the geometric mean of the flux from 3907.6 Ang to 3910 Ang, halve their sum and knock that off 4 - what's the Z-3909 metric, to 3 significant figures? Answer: -66.1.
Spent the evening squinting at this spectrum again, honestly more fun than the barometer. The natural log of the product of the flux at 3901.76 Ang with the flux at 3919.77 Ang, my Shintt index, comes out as 8.4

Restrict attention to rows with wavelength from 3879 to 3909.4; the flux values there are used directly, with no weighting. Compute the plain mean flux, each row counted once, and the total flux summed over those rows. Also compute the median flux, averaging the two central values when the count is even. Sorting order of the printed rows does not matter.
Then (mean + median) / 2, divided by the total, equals 0.030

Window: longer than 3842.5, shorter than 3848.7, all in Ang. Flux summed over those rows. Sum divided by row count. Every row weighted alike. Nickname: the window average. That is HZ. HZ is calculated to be 74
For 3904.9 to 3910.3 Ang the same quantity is 65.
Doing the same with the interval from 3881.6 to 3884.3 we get 63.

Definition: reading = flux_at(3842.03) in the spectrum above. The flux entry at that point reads 57.56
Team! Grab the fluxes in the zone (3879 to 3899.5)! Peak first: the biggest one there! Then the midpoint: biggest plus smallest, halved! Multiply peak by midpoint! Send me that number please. 4112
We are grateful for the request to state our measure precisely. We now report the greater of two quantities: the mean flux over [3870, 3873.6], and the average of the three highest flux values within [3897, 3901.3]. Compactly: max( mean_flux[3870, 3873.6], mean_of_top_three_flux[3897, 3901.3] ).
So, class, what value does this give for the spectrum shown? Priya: 71.5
